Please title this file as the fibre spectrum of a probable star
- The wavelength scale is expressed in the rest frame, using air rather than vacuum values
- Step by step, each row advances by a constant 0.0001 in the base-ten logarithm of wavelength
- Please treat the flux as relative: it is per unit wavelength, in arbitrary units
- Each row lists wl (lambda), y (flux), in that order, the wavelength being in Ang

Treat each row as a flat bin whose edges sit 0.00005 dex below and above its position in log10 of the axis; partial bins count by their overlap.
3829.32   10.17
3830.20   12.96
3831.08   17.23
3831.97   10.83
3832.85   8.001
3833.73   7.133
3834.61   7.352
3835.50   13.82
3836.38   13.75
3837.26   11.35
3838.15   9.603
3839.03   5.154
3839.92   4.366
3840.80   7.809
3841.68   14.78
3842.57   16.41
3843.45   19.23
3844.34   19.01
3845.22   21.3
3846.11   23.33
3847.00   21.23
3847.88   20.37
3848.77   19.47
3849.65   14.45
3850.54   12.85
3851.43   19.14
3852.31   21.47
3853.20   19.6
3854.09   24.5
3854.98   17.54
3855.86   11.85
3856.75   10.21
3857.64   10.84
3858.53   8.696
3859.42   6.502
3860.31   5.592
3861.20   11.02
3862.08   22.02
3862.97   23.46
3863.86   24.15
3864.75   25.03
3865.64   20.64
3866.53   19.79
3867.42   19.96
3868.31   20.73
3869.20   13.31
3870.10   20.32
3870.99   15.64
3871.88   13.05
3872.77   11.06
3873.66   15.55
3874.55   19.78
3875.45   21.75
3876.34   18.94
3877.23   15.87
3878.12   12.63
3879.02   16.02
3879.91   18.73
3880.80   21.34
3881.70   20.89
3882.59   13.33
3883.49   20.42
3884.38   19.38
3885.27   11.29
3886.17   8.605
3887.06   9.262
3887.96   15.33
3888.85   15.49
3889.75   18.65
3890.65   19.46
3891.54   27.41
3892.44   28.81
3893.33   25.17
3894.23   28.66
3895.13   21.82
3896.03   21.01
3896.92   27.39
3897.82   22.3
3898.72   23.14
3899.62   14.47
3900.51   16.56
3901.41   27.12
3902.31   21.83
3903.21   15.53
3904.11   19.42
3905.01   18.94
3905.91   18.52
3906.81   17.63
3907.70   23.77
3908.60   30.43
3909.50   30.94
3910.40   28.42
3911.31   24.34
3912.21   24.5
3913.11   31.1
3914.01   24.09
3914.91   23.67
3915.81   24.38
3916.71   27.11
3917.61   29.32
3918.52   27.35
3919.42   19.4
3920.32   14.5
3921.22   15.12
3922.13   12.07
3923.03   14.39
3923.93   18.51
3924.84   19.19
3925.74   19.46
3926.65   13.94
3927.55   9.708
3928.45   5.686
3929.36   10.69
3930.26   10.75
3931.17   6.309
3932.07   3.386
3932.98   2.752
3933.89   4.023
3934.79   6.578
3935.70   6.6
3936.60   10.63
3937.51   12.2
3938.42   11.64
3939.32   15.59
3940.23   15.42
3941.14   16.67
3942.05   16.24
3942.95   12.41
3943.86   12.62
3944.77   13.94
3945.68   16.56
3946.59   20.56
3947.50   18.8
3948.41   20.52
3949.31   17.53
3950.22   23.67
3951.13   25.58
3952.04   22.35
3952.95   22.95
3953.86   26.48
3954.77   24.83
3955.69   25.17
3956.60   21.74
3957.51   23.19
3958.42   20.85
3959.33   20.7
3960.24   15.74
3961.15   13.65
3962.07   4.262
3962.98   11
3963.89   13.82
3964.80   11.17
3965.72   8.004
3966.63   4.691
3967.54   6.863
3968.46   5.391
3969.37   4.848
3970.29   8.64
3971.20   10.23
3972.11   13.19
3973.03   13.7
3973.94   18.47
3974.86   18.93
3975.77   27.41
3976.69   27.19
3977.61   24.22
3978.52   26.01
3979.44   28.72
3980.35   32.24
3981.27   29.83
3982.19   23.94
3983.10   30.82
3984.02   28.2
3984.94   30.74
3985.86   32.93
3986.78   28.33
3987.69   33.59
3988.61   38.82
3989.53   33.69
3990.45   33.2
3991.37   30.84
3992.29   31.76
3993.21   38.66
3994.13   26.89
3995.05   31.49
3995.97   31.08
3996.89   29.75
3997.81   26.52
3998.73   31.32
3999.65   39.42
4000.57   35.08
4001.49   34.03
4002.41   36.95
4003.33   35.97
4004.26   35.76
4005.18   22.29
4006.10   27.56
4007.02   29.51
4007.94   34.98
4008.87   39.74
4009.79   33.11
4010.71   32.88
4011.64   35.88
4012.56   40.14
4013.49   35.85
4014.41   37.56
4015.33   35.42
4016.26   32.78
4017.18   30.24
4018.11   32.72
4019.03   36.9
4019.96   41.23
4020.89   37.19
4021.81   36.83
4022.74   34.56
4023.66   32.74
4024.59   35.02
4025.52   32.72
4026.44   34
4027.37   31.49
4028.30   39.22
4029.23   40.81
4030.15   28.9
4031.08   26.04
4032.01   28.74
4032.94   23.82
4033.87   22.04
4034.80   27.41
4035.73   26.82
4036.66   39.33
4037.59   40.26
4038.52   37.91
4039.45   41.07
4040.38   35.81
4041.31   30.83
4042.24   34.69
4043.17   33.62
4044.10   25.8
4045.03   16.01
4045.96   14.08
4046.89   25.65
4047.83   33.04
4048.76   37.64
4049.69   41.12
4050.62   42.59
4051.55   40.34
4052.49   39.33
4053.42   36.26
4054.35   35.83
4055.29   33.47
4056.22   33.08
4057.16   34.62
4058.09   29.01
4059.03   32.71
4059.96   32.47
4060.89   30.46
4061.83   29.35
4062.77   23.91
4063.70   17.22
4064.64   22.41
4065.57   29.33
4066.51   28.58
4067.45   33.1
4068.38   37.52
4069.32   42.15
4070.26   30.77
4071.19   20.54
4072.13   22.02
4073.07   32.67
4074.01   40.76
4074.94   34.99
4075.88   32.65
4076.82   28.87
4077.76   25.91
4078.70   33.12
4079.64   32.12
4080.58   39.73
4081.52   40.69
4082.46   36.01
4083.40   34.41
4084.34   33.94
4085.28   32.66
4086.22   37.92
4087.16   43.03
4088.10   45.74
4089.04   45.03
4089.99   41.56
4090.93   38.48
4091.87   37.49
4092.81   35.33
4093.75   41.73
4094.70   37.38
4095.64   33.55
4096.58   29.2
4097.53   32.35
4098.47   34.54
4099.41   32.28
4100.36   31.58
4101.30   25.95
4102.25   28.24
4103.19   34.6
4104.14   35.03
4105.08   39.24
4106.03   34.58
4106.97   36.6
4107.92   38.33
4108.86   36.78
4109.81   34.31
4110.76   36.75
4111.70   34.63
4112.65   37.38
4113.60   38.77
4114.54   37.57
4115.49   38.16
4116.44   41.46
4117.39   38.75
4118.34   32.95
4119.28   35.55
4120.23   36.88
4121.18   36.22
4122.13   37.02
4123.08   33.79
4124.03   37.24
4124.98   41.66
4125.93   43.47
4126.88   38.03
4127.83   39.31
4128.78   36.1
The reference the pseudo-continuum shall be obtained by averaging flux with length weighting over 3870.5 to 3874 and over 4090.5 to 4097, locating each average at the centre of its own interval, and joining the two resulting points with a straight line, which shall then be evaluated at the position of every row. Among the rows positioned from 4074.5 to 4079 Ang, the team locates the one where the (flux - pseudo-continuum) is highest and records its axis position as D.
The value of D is 4074.94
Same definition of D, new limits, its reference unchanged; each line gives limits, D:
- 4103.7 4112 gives 4105.08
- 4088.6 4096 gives 4089.04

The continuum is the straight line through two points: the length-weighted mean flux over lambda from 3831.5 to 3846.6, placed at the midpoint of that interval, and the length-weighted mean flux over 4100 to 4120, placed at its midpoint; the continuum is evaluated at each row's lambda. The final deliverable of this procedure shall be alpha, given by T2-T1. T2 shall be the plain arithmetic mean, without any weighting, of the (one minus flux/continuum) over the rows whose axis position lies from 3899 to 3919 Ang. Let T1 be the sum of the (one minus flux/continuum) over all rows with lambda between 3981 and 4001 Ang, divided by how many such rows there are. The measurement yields -0.03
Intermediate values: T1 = -0.24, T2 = -0.3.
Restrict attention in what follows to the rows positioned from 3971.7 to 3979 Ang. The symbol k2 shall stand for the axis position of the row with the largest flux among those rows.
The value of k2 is 3975.77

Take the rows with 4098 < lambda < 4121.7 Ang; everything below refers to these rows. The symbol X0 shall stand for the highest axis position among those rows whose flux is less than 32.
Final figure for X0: 4102.25 Ang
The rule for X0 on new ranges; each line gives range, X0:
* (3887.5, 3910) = 3909.50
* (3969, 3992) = 3991.37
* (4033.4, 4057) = 4046.89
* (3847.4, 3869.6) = 3869.20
